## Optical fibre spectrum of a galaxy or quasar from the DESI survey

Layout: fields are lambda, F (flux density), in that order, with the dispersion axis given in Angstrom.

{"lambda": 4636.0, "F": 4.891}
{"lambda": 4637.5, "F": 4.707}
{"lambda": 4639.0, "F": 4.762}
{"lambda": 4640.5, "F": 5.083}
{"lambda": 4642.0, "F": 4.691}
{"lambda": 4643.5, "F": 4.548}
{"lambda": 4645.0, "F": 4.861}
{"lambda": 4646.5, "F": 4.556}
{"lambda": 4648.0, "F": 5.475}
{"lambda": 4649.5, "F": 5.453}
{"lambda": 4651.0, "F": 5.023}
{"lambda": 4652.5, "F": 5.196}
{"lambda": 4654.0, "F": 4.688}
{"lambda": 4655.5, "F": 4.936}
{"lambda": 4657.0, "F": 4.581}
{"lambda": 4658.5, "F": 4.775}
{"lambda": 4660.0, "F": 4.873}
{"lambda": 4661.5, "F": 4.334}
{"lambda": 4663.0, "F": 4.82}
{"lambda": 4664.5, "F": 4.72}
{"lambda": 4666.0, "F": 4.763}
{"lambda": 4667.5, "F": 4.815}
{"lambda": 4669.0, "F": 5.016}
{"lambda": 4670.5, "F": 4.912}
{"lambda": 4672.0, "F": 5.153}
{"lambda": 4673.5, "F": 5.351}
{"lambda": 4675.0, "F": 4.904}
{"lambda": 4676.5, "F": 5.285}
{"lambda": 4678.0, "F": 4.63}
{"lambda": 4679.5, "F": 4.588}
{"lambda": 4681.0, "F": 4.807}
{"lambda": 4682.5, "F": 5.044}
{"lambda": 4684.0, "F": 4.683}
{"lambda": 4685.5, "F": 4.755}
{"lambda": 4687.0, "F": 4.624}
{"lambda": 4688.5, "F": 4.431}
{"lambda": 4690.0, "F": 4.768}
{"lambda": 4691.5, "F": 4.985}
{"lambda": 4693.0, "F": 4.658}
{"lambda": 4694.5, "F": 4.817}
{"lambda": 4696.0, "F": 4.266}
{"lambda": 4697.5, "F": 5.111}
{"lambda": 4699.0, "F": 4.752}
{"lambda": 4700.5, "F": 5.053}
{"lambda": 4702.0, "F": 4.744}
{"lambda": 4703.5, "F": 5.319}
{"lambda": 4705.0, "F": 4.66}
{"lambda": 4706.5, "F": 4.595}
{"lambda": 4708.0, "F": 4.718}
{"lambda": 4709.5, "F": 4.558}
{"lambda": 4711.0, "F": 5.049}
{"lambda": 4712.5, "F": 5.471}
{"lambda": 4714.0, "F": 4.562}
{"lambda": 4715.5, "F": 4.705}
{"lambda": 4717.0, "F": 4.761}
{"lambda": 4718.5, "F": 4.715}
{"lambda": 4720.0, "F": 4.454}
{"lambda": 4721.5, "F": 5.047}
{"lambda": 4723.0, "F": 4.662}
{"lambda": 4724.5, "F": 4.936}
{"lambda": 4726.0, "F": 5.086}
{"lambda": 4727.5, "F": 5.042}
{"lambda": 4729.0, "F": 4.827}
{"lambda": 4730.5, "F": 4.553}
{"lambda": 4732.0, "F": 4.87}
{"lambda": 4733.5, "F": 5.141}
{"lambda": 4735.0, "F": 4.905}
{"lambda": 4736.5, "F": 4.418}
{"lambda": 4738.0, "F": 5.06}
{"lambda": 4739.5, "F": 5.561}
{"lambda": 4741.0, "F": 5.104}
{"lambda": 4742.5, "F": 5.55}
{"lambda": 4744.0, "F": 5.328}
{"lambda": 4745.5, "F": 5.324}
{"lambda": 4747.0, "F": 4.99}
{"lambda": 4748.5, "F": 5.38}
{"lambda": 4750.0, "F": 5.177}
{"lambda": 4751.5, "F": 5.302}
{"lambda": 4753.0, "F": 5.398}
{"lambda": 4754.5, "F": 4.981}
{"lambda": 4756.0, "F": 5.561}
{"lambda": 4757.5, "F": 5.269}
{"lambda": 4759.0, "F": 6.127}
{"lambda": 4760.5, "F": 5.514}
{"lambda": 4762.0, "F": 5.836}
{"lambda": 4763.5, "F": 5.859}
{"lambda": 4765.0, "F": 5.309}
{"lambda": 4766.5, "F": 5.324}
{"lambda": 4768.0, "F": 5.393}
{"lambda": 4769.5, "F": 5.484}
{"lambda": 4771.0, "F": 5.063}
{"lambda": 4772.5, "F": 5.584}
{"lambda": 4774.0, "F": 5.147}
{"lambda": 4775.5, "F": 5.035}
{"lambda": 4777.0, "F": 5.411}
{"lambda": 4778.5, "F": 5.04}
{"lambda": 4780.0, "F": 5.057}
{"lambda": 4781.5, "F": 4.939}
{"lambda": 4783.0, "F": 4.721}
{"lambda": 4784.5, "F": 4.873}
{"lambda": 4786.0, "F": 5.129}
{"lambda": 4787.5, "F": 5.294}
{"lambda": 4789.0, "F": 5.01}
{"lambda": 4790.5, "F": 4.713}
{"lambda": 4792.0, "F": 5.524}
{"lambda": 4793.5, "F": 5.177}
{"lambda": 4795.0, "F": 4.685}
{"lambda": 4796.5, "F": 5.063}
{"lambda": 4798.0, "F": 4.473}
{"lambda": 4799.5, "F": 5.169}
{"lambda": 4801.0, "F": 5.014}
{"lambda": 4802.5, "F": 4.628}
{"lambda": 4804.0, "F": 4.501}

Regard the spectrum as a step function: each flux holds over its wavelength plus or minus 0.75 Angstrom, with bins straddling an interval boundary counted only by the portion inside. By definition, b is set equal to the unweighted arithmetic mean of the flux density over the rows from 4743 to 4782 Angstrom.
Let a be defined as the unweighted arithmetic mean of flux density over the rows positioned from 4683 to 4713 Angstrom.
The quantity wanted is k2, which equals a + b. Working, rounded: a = 4.80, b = 5.34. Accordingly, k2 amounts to 10.1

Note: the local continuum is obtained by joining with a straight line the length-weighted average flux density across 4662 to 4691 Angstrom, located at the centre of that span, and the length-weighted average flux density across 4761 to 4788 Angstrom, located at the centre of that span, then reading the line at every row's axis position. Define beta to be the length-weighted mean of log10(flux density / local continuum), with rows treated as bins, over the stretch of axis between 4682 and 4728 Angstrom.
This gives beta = -0.015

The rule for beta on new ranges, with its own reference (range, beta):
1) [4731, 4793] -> 0.002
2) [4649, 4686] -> 0.006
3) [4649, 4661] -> 0.014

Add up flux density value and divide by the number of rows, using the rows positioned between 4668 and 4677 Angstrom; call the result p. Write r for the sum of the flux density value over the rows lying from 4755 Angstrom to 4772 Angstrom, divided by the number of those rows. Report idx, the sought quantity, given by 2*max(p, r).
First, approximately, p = 5.10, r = 5.52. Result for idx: 11.0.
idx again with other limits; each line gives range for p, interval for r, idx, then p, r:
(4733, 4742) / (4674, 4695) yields 10.1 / 5.03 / 4.78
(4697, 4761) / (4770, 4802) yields 10.1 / 5.03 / 5.05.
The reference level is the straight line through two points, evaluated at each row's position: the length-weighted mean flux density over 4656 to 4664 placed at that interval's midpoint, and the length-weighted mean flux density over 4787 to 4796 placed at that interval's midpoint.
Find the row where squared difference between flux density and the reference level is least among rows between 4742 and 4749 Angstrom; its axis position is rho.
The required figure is 4747.0 Angstrom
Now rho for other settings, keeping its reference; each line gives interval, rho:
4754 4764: 4754.5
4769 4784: 4778.5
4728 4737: 4735.0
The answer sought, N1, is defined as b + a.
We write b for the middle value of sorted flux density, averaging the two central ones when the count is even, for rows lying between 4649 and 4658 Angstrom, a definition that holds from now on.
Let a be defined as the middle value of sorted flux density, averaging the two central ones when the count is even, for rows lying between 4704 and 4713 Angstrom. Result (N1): 9.67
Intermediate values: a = 4.69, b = 4.98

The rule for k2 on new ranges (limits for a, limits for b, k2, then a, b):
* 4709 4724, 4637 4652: 9.7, 4.80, 4.92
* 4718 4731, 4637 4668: 9.7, 4.81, 4.84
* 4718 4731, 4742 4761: 10.2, 4.81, 5.38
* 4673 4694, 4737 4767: 10.2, 4.82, 5.40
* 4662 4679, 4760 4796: 10.2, 4.94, 5.21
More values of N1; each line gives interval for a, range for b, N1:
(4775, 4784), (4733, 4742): 10.12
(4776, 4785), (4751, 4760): 10.34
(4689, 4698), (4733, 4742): 9.87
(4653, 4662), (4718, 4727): 9.56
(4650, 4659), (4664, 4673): 9.72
